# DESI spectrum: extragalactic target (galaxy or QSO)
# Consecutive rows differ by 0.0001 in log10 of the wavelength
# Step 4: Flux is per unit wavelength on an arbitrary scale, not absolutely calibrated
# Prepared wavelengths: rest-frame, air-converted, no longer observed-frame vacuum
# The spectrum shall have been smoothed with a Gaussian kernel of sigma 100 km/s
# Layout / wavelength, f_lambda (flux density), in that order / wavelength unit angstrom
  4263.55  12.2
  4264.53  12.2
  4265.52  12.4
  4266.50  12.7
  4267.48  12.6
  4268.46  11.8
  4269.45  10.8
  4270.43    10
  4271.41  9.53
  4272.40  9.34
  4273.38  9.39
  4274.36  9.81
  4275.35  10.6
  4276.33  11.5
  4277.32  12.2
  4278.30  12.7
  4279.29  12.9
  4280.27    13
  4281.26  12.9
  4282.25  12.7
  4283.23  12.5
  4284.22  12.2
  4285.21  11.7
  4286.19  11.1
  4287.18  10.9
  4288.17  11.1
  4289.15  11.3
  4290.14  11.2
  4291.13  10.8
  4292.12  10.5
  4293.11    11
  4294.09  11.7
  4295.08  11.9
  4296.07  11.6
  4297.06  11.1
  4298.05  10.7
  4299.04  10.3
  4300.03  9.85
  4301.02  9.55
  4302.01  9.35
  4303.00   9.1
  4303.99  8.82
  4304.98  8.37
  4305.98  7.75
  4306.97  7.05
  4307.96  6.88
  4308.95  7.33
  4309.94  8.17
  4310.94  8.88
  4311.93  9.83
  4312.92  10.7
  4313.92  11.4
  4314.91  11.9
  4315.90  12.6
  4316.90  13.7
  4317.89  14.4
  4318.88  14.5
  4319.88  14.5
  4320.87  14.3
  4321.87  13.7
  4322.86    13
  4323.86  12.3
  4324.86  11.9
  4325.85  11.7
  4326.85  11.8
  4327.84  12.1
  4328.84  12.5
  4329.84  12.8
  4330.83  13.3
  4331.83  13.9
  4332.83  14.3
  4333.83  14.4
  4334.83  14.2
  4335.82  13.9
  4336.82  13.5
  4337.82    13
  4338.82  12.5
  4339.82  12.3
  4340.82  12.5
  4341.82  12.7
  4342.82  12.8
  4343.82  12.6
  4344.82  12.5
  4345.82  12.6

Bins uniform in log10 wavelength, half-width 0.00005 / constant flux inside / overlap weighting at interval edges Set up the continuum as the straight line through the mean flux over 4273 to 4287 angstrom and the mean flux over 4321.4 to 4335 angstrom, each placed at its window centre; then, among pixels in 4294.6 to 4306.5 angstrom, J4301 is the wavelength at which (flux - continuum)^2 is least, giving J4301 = 4295.08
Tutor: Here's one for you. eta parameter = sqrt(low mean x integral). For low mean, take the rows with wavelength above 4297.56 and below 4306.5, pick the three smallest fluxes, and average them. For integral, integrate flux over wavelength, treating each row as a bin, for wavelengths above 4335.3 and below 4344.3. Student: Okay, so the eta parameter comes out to 31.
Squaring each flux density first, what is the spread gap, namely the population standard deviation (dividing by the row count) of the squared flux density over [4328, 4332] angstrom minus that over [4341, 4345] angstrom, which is 11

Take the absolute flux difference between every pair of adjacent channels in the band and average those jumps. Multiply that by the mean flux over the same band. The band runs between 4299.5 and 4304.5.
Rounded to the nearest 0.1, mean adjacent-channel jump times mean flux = 2.4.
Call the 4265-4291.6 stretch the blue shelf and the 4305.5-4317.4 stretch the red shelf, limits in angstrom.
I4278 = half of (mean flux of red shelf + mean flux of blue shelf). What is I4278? 10.6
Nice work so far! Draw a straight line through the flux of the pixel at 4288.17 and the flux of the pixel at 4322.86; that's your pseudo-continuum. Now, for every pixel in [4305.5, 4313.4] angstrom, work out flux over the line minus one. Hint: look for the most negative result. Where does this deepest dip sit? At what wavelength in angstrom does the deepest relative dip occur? 4307.96 angstrom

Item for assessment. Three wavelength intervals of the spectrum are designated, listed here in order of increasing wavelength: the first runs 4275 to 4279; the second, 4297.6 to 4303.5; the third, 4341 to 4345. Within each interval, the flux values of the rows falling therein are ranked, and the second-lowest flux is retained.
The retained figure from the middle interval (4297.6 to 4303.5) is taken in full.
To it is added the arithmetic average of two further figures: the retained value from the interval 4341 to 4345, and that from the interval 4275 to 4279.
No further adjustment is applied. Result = 21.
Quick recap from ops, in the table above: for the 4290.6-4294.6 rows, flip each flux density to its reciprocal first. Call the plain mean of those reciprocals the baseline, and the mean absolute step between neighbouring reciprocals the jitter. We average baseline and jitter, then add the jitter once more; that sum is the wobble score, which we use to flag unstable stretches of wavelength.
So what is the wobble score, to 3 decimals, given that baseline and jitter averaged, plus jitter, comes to 0.052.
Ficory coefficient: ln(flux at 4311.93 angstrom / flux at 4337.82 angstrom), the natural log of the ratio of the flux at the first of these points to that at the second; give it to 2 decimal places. -0.28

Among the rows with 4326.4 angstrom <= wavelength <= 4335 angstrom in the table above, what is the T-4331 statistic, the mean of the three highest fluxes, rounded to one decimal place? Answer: 14.3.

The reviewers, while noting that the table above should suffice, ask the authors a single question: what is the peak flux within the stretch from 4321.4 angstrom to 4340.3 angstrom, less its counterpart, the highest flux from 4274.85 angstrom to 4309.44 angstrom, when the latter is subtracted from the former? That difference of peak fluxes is 1.4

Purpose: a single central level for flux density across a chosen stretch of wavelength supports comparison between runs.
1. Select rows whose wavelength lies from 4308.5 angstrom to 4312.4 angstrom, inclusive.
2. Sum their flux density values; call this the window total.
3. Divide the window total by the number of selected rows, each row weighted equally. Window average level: 8.6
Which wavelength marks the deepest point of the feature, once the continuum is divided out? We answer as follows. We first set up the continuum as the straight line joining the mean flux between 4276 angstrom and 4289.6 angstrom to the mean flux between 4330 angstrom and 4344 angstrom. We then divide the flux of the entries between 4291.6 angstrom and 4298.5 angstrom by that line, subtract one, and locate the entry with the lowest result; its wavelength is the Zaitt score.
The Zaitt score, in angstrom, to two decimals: 4292.12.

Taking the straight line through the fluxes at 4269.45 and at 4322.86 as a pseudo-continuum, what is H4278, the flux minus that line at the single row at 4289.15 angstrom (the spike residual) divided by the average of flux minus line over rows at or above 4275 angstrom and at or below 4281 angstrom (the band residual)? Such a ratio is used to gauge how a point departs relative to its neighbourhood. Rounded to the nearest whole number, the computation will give 0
